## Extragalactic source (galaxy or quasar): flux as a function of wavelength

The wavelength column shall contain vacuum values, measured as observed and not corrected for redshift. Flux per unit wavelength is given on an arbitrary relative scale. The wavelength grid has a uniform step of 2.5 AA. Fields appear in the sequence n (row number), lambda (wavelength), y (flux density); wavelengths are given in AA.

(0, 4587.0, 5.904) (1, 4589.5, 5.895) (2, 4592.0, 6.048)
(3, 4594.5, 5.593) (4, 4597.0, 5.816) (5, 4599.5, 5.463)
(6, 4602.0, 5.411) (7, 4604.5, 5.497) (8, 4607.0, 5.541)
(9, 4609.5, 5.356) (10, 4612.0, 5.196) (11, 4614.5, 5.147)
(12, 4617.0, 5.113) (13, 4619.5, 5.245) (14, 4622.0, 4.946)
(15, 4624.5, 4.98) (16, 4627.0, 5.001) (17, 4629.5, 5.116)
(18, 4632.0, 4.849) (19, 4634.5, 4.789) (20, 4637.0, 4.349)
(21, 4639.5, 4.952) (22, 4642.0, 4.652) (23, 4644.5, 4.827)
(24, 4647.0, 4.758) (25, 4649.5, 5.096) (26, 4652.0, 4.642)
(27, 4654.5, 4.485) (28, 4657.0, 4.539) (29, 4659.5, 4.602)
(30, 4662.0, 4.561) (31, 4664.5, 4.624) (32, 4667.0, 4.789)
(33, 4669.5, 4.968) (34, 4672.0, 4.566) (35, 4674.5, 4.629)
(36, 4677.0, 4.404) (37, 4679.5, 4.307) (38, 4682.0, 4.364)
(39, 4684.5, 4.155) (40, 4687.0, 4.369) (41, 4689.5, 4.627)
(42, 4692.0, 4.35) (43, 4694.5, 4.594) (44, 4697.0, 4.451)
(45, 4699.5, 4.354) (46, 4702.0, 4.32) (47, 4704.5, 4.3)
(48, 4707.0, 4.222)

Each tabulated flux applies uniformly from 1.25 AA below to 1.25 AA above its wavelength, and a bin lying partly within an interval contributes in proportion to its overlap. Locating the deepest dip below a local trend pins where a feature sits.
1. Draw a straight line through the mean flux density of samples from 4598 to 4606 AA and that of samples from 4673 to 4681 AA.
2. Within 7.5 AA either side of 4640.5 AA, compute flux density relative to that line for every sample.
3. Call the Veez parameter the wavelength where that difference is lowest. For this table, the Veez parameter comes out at 4637.0 AA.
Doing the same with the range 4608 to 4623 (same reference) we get 4622.0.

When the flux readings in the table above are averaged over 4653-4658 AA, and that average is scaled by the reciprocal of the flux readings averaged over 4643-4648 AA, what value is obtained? 0.94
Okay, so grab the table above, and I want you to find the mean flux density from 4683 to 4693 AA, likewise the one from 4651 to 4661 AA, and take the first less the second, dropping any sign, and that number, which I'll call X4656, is 0.19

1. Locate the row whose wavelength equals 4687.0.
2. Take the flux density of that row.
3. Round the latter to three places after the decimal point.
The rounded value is 4.369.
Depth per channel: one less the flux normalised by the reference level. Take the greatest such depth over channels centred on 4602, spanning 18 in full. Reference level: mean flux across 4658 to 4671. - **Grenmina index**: -0.14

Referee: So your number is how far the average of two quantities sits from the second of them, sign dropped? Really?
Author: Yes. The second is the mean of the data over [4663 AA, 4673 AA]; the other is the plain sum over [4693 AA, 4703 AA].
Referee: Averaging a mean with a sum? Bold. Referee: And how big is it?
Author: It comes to 6.49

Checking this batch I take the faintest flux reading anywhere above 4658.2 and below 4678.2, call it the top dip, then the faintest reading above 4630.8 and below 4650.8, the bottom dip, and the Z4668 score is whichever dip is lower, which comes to 4.35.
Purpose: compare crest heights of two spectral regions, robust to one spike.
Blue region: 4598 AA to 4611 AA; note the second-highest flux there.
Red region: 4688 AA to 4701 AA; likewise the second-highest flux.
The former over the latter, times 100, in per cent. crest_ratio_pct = 120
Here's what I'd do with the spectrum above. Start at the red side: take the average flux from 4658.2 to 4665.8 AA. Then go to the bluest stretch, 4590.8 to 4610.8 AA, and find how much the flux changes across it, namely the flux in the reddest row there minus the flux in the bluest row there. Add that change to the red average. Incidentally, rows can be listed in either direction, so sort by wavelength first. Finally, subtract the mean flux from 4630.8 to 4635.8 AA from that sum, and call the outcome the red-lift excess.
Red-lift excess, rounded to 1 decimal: -0.9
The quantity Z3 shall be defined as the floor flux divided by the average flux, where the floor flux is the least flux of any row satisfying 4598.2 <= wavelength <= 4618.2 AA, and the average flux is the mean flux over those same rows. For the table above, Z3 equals 0.96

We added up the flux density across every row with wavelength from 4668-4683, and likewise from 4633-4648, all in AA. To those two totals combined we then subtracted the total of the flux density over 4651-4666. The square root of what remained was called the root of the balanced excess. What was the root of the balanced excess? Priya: 5.3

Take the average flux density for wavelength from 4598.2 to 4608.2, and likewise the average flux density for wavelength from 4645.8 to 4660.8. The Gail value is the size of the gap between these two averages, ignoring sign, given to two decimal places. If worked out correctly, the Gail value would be 0.79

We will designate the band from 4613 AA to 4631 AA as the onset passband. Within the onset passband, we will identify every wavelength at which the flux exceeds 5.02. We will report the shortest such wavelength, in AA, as 4614.5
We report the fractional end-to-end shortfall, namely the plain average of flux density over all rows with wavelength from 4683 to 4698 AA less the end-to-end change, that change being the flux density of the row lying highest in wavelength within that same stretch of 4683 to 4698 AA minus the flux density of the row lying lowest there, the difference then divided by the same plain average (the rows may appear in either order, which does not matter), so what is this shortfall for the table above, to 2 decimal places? 0.93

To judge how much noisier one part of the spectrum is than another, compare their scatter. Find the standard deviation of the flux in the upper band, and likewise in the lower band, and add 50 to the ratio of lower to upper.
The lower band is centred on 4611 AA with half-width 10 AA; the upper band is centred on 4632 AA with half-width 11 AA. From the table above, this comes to 50.7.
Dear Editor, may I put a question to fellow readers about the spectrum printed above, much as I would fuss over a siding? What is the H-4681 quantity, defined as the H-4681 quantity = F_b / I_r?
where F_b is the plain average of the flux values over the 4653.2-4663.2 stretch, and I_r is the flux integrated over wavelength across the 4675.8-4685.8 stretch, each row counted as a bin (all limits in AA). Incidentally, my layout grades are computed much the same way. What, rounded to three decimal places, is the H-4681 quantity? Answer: 0.106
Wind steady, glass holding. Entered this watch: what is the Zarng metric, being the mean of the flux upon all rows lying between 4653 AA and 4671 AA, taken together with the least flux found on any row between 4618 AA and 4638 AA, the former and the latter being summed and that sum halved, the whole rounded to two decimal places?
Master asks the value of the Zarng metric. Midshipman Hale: 4.50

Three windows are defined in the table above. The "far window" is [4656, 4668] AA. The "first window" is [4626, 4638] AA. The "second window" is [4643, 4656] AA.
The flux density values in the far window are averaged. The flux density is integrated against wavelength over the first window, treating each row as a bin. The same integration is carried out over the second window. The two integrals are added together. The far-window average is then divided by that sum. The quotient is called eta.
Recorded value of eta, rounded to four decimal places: 0.0386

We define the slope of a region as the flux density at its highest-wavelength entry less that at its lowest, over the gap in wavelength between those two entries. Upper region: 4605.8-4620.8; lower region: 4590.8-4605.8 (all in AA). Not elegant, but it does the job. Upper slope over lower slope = 0.5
